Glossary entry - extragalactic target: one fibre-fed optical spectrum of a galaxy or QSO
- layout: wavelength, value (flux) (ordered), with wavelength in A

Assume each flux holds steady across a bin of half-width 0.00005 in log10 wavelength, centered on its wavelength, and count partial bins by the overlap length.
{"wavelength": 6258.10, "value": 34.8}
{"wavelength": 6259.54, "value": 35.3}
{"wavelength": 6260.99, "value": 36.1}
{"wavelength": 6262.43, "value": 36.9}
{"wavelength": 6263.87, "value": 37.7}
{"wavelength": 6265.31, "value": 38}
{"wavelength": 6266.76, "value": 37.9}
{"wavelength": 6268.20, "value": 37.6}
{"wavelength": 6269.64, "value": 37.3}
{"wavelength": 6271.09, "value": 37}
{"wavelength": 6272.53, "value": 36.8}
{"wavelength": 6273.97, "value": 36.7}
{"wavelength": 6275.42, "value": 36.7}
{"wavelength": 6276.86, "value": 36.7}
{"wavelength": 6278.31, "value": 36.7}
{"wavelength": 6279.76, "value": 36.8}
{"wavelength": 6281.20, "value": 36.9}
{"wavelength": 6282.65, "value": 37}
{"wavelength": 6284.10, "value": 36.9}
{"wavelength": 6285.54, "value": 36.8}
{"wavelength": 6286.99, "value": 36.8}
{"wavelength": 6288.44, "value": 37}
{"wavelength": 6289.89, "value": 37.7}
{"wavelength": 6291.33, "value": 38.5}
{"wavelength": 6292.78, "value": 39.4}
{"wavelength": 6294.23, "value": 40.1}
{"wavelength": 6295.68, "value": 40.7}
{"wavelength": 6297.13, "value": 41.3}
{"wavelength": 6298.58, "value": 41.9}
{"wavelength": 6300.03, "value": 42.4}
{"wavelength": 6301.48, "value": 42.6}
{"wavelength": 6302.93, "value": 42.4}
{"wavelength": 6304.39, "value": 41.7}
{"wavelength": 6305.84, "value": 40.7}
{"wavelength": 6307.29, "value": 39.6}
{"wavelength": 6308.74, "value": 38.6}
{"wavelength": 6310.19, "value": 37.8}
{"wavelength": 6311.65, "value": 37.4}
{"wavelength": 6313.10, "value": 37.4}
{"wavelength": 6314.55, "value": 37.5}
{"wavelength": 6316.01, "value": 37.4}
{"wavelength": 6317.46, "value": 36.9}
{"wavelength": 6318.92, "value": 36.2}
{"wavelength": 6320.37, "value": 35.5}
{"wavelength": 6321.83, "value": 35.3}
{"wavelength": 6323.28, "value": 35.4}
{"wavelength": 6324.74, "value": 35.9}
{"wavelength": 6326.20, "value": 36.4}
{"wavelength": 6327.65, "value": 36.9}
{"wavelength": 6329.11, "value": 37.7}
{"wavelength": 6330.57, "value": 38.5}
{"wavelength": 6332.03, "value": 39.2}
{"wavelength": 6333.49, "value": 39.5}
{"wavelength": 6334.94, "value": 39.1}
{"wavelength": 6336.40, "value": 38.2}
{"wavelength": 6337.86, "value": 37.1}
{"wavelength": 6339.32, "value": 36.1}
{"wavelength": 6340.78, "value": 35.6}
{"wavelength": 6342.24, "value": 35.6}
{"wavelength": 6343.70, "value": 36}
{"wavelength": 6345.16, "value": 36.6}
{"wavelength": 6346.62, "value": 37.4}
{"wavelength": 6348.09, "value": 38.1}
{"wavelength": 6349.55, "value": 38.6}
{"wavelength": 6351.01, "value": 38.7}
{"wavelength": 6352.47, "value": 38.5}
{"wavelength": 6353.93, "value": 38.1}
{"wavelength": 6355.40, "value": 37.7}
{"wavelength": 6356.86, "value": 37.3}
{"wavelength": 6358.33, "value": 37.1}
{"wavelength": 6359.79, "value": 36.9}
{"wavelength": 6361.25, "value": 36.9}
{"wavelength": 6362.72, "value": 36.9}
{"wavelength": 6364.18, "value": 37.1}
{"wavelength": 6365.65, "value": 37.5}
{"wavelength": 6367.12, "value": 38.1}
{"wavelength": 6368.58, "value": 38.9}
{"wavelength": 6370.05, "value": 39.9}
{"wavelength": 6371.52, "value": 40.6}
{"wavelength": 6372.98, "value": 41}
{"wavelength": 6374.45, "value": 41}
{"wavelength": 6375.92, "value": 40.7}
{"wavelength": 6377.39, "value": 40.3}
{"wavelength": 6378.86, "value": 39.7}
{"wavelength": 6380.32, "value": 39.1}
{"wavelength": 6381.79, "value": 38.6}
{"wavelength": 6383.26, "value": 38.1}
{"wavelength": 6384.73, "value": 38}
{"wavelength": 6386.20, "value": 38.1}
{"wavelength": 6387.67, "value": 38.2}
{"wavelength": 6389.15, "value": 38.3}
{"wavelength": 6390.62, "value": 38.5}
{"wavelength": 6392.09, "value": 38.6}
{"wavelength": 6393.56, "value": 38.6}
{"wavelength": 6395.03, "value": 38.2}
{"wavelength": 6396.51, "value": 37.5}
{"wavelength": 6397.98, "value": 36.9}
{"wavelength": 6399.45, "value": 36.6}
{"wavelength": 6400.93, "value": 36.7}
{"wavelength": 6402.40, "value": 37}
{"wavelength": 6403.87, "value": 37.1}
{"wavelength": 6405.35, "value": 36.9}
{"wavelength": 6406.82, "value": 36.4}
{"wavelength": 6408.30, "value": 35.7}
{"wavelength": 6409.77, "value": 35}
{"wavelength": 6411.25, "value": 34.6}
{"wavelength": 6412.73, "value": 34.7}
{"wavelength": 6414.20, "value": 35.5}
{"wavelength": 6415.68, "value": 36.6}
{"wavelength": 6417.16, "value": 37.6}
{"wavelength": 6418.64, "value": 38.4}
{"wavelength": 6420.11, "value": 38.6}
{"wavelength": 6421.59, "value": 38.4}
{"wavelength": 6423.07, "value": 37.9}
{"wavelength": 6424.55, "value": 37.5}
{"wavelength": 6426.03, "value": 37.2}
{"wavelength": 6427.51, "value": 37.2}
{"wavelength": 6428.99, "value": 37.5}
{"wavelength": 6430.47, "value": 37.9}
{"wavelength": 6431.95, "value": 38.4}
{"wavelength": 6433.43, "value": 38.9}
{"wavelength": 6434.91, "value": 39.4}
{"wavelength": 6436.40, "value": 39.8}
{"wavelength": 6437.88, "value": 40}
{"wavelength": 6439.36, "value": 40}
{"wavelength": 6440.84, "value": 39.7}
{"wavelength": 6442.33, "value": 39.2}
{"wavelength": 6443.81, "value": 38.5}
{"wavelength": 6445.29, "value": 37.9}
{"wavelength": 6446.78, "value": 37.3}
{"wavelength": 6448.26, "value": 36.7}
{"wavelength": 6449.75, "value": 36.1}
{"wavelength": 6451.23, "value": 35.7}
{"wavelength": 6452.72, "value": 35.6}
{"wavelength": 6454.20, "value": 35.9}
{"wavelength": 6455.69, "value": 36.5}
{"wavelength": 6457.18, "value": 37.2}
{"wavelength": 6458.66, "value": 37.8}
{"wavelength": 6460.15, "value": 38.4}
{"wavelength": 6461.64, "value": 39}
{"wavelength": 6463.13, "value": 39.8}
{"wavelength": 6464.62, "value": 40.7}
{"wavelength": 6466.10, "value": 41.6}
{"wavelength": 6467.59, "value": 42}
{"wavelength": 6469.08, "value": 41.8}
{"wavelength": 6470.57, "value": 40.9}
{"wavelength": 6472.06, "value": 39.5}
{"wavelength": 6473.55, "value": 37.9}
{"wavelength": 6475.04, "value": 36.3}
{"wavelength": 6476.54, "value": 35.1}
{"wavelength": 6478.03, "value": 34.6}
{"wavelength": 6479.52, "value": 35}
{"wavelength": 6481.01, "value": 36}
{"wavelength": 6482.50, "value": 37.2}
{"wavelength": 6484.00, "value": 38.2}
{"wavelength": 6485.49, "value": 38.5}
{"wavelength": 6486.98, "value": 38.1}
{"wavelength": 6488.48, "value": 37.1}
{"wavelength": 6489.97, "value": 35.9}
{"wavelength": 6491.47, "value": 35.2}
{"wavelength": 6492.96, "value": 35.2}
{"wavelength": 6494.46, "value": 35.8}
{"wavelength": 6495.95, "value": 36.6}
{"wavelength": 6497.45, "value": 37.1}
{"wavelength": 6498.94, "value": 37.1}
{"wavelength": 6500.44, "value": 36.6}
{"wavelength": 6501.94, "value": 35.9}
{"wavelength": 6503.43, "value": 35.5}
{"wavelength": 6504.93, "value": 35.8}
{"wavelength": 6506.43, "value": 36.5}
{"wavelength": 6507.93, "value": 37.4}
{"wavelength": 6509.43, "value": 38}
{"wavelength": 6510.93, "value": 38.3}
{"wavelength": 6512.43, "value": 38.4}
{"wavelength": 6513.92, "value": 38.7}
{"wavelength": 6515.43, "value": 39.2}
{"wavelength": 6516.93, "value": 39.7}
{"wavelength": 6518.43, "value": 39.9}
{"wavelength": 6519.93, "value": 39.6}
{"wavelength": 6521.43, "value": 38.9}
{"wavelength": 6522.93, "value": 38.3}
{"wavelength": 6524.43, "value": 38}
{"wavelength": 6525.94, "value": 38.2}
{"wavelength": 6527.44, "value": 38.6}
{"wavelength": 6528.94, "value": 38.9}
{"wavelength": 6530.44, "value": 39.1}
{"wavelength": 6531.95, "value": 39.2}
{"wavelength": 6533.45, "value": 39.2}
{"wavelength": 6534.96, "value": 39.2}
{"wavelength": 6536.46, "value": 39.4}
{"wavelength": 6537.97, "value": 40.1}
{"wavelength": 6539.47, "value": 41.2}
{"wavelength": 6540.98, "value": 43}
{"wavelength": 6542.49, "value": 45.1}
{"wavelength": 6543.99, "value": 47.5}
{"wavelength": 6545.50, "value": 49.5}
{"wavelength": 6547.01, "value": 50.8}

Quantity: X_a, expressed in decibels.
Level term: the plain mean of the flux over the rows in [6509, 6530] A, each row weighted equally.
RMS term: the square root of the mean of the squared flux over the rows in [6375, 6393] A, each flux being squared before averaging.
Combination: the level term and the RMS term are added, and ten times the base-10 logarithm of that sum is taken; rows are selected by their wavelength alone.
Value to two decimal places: 18.90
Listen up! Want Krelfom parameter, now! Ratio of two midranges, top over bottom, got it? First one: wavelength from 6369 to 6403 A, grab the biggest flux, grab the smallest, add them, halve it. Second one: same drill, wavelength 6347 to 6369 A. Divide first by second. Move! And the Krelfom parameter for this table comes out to 1.02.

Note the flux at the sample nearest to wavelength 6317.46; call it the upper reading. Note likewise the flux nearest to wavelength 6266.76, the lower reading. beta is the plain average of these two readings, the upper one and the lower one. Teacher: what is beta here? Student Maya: 37.4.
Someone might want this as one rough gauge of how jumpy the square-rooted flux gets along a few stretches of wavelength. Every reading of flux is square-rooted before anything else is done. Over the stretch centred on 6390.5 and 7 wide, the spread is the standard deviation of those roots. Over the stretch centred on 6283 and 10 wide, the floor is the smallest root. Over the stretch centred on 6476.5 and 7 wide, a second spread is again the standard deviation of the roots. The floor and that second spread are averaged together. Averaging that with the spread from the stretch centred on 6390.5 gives 1.55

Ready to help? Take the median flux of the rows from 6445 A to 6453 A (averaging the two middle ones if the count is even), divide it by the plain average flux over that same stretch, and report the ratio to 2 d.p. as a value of 1.00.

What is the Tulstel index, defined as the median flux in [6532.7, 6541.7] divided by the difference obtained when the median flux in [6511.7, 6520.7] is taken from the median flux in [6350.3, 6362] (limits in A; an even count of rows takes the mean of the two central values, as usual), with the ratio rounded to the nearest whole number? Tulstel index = -21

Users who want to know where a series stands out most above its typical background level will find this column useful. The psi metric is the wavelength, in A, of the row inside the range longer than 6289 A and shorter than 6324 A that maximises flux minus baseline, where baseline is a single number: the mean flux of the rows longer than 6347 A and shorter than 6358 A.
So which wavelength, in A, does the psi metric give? 6301.48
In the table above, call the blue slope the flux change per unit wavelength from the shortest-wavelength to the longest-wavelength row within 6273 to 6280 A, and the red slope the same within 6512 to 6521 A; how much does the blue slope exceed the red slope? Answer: -0.14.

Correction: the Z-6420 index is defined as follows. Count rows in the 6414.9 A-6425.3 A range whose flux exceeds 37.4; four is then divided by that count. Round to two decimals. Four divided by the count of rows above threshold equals 0.67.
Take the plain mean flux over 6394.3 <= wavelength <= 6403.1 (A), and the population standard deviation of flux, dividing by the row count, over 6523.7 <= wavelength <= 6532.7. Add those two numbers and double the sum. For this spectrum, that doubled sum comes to 75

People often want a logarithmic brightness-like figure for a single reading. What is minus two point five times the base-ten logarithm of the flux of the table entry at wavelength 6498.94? -3.92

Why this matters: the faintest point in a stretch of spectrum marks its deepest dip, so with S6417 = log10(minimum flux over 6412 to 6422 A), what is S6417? 1.54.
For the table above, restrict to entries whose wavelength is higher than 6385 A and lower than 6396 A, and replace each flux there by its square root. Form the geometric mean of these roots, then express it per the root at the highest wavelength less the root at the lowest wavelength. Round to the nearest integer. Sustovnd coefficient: 765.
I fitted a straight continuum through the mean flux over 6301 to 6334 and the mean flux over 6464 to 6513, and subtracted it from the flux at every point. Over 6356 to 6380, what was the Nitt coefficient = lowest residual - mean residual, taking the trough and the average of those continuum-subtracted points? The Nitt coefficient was -1.9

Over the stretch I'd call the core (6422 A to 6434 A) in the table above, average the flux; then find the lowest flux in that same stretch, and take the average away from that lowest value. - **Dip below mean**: -0.6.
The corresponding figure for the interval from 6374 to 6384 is -1.5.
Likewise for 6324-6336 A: -2.0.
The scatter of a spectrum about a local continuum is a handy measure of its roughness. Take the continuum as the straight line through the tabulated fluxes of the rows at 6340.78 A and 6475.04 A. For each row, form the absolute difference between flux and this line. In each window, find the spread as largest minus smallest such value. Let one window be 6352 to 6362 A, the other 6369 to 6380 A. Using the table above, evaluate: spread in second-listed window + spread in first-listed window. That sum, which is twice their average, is 3.0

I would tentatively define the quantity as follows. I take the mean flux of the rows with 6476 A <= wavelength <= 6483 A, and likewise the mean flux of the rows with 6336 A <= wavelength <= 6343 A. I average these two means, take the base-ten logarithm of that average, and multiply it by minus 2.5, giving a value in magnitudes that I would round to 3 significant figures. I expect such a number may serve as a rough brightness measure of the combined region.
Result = -3.89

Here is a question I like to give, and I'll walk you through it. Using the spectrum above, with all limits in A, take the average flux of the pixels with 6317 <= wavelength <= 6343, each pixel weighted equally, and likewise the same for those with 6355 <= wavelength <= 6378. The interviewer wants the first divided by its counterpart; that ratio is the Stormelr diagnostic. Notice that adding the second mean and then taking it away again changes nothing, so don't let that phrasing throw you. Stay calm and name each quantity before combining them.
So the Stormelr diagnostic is 0.96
